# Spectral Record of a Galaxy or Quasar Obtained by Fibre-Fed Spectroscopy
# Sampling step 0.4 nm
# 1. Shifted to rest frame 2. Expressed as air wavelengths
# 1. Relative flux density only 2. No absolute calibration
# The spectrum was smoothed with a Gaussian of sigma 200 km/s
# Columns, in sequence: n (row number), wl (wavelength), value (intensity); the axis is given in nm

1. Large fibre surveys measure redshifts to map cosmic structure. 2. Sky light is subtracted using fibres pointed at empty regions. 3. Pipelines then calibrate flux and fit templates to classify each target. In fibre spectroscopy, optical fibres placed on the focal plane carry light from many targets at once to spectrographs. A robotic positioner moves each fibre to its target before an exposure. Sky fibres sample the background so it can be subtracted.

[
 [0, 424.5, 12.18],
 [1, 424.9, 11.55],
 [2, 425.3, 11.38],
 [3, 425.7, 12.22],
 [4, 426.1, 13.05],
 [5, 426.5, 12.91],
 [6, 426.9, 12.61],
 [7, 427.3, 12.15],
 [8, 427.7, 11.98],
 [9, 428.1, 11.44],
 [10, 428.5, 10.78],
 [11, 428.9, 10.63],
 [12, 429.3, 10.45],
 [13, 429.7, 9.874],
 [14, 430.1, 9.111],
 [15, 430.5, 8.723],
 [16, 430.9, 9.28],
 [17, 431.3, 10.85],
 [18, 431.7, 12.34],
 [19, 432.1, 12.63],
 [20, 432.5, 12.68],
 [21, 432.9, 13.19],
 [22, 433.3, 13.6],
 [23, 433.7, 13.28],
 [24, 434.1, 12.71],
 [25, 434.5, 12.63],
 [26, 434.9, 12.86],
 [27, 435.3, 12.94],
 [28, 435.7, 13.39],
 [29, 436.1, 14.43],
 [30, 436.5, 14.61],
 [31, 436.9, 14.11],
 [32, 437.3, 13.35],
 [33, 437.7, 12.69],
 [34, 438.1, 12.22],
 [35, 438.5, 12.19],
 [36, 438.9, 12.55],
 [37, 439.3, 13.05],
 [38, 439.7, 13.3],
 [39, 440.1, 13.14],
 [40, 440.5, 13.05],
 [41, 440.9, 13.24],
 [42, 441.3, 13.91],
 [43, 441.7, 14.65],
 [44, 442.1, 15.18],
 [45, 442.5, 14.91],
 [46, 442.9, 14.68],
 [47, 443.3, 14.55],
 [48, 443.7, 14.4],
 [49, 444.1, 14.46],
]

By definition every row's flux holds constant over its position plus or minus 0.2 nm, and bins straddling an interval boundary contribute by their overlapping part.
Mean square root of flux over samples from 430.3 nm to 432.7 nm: 3.32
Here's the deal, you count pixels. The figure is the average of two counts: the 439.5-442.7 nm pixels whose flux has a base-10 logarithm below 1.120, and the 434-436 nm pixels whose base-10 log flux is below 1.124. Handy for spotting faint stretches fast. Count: 3.0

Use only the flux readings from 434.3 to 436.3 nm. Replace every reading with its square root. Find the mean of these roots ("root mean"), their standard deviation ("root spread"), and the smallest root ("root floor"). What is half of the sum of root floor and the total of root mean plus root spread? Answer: 3.64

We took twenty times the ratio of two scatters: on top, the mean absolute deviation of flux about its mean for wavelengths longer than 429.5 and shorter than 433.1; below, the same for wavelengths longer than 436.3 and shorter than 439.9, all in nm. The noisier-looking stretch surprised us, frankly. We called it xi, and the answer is 48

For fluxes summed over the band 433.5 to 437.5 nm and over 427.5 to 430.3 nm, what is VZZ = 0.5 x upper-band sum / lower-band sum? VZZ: 0.90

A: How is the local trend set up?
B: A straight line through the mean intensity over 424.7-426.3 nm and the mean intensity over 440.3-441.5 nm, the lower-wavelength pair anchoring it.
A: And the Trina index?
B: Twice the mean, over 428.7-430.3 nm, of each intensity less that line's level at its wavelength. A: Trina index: -4.8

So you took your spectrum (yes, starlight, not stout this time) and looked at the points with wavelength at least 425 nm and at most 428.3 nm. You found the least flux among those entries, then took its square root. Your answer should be 3.4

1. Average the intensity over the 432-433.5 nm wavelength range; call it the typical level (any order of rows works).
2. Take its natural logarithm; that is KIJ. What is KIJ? 2.57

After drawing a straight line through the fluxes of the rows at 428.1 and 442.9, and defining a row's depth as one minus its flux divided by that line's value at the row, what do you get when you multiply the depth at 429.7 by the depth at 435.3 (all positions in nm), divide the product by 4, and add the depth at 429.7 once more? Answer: 0.16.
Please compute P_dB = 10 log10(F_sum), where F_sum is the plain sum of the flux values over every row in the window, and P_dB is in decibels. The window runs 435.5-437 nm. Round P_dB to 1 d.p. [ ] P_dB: 17.5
